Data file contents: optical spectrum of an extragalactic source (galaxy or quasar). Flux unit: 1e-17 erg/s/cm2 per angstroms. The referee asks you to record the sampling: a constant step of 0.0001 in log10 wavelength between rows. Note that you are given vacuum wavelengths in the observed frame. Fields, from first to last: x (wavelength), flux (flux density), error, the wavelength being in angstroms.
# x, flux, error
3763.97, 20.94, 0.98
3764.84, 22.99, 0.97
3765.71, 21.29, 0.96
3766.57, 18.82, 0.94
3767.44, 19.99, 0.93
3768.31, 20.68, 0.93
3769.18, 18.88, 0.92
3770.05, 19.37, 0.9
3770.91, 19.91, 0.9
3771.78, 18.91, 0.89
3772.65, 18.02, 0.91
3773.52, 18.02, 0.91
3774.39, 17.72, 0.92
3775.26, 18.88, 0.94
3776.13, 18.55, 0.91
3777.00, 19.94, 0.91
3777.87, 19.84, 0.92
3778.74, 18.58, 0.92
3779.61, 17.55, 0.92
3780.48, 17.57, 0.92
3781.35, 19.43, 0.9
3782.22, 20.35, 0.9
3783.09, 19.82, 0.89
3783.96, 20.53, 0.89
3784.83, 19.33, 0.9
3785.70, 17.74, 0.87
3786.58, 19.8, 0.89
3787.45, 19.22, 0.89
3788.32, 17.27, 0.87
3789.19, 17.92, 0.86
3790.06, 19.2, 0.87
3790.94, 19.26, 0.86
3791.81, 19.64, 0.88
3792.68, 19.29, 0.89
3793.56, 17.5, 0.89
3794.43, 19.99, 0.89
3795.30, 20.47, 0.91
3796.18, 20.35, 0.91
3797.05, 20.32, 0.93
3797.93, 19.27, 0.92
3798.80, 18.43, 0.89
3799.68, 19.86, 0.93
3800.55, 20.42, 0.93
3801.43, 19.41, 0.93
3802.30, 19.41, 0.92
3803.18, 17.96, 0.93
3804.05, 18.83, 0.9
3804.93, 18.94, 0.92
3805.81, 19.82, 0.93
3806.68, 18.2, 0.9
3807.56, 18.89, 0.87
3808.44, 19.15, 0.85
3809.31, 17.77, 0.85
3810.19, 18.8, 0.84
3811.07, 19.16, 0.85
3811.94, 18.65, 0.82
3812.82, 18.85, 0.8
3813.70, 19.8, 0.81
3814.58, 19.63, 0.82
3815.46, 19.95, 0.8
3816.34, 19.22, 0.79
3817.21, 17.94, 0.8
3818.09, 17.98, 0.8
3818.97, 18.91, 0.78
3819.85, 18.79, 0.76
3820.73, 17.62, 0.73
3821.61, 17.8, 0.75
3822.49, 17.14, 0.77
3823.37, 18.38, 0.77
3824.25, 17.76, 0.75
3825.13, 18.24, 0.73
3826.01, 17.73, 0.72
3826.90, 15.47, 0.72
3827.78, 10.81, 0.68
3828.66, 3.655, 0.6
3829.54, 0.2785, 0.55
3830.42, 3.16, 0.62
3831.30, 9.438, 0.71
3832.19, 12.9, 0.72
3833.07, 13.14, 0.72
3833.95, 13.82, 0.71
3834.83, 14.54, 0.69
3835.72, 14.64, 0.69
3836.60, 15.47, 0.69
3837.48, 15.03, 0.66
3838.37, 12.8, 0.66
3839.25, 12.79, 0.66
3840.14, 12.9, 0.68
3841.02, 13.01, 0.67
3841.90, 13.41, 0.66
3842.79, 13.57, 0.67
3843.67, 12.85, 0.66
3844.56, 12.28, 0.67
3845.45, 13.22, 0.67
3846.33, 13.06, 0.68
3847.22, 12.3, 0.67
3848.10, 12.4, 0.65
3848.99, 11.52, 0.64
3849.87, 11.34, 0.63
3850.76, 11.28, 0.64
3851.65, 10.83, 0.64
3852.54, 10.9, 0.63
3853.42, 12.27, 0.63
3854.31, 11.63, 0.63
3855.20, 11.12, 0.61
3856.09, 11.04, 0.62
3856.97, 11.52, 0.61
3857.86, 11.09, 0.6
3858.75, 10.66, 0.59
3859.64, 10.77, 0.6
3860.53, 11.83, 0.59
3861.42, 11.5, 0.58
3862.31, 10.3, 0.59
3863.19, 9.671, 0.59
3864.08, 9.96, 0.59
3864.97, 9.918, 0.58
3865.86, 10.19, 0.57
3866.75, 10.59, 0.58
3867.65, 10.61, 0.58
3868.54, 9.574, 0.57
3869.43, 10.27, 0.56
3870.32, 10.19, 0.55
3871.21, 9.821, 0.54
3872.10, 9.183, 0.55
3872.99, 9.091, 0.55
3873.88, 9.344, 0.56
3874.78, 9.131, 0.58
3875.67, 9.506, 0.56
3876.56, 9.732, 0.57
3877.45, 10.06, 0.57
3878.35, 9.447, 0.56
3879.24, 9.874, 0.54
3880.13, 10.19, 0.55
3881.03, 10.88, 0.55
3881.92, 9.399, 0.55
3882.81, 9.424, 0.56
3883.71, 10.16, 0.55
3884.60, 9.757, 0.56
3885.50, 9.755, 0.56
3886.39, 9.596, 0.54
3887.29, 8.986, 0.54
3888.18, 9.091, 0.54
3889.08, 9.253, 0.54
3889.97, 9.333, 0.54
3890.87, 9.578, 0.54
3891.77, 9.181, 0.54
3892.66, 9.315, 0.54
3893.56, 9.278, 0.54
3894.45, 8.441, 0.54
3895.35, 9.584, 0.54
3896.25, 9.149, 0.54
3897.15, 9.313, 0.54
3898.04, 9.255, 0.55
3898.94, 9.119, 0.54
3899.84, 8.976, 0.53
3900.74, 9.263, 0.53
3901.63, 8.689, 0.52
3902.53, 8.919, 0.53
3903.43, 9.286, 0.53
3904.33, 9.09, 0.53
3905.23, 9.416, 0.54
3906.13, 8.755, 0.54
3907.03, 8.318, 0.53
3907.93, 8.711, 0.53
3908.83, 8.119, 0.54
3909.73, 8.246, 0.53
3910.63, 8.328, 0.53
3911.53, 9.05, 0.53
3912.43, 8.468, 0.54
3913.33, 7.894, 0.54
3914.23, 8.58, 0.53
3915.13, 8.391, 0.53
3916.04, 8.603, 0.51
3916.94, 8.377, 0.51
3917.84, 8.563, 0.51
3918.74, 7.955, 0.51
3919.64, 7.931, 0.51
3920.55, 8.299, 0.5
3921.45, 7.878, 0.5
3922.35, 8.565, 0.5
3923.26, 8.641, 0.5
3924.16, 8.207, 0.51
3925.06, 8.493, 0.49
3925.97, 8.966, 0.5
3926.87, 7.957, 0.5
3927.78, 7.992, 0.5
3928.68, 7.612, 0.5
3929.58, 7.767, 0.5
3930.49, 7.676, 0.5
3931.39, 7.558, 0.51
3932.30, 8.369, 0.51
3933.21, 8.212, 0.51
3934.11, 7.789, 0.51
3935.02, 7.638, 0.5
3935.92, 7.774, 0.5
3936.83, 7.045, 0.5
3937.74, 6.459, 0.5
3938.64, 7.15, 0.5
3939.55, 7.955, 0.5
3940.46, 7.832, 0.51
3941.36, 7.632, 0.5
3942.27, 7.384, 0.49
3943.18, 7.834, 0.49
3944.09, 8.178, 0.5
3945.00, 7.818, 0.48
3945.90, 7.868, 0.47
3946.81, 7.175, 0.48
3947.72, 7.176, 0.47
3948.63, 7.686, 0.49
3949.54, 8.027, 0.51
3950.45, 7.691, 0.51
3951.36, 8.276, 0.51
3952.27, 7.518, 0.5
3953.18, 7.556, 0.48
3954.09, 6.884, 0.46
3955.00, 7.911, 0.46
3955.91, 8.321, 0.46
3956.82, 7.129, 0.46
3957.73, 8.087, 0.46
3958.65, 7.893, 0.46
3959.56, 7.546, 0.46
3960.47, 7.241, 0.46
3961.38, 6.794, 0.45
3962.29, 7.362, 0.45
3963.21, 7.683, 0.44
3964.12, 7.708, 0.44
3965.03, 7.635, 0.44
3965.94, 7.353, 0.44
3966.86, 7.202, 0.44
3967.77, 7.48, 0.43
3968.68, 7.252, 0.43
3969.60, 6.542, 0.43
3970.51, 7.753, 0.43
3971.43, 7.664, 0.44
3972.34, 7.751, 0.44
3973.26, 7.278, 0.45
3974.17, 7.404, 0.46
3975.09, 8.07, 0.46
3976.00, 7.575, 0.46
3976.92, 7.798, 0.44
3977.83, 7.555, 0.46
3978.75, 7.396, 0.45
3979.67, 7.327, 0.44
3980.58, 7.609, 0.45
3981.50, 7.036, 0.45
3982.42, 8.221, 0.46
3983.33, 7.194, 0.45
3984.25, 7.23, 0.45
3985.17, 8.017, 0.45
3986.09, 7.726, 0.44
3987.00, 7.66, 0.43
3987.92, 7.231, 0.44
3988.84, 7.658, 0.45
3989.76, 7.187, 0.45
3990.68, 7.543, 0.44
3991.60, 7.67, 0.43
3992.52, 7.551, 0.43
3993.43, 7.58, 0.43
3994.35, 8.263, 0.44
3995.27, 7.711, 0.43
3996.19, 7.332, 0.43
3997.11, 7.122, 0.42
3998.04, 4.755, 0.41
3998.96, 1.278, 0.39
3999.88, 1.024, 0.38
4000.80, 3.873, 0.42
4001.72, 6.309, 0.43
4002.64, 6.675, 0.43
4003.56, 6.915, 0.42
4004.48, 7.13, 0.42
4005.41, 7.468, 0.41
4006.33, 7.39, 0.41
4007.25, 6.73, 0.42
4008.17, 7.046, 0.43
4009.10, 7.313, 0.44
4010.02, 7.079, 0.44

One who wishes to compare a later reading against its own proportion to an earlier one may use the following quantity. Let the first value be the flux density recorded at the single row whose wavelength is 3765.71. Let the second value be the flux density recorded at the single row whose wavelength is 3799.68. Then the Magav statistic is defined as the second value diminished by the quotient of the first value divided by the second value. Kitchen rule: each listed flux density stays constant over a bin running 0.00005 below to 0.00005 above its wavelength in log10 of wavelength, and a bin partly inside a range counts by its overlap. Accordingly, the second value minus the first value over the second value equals 19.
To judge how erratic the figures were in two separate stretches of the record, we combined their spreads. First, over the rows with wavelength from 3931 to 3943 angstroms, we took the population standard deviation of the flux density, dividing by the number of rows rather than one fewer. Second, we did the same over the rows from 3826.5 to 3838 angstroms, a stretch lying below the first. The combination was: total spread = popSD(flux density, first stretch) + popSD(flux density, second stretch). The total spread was 5.5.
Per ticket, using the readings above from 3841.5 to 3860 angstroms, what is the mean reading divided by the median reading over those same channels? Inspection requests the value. 1.03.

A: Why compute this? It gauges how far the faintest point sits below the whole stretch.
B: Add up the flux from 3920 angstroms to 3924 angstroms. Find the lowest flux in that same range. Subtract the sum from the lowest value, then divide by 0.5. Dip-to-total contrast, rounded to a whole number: -51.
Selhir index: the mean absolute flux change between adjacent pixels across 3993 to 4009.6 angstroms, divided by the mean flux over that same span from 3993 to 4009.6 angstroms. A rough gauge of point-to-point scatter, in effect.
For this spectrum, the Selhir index 0.148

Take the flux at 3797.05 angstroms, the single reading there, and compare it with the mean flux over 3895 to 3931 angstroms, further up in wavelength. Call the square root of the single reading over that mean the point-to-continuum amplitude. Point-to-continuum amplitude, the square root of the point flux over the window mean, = 1.54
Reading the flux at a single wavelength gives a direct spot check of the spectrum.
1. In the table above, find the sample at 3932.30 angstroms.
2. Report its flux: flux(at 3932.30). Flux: 8.369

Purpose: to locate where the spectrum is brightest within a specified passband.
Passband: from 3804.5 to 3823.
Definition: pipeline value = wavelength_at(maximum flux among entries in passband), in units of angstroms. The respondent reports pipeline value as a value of 3815.46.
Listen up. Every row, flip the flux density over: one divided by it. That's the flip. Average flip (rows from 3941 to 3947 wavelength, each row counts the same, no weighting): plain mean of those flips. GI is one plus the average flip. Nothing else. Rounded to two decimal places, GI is 1.13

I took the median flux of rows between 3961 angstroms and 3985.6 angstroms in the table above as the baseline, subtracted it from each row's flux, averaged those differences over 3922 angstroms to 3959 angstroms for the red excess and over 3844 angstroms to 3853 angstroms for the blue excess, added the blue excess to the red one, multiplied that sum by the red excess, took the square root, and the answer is 1.2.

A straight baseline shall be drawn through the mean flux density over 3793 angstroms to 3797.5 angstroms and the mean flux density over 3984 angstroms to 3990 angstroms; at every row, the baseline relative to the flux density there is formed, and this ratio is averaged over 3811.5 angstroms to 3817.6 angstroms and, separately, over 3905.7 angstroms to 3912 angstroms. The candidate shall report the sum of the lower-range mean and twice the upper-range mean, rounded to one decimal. 3.9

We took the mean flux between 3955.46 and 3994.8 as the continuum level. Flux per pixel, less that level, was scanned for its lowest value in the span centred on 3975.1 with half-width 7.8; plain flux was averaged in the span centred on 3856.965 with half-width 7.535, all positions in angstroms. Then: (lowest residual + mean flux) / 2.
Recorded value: 5.0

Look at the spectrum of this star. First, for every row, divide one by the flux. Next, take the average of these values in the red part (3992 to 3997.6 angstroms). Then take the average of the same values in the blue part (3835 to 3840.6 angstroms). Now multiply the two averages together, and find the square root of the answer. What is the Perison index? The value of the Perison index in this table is 0.098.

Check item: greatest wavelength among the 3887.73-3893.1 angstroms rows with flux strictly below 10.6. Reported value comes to 3892.66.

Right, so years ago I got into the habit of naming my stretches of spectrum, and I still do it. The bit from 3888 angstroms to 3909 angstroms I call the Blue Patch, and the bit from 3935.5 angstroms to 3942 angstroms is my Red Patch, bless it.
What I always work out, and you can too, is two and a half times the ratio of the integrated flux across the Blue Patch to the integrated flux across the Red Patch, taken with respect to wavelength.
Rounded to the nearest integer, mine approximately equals 10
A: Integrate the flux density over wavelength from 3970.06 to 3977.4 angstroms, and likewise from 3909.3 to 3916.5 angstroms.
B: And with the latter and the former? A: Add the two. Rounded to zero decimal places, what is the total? 117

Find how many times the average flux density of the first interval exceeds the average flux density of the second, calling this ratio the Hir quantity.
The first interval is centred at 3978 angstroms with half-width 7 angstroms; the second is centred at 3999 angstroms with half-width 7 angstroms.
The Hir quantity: 1.24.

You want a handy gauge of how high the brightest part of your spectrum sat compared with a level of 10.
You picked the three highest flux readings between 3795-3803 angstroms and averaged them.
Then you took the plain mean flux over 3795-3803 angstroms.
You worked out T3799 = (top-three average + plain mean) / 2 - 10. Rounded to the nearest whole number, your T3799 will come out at 10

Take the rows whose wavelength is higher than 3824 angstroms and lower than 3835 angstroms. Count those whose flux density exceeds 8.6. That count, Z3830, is 10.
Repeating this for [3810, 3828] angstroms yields 21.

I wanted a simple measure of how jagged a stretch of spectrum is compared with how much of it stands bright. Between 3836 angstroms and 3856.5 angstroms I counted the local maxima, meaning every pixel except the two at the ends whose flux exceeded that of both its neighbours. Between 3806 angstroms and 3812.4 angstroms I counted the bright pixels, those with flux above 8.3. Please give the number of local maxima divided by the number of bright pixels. 0.57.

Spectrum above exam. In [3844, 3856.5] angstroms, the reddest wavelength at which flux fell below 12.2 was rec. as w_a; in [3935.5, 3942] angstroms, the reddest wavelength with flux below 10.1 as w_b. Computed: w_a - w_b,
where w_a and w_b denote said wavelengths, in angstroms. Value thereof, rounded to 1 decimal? -85.3 angstroms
